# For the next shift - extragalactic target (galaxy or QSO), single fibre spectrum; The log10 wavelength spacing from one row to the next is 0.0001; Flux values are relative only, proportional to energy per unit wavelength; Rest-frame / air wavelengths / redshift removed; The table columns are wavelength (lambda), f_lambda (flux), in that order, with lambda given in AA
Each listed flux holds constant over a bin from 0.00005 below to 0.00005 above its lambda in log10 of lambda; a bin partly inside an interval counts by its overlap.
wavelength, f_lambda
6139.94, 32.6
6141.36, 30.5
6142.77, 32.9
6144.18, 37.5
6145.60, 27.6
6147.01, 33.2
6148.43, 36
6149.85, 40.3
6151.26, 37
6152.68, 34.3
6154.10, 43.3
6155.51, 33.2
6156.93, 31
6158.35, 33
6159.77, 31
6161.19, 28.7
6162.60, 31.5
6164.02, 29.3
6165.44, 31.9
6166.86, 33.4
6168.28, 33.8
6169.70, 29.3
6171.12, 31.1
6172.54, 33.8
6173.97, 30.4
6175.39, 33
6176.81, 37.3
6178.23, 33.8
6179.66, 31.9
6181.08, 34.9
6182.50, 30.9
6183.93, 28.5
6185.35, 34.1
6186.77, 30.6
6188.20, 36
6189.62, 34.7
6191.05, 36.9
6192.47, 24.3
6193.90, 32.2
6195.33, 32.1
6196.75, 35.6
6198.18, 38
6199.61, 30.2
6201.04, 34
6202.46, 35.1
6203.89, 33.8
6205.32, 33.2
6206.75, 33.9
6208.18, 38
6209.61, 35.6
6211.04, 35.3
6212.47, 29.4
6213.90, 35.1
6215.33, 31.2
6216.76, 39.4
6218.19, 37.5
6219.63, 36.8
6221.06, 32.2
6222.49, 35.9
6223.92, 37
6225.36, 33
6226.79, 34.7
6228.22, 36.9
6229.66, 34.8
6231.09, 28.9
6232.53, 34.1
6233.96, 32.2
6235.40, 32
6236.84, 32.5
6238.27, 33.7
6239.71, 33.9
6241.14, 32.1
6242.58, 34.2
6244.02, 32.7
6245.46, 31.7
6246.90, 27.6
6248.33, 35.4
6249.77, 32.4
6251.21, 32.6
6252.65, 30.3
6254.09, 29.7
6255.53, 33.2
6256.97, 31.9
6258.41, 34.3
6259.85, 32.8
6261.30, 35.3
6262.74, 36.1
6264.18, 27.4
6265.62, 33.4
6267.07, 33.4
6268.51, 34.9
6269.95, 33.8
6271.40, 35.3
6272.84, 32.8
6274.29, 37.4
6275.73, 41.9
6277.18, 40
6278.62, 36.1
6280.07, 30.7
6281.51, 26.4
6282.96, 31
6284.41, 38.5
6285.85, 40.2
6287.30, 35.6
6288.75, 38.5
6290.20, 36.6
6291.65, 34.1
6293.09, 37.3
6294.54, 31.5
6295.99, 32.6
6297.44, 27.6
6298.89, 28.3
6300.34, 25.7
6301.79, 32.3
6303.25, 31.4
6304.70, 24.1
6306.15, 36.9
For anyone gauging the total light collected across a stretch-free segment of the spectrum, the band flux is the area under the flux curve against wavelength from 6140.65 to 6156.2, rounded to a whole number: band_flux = 546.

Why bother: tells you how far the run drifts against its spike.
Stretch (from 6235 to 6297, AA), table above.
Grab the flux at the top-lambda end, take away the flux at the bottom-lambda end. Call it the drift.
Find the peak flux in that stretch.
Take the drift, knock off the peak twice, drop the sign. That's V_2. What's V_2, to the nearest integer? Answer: 83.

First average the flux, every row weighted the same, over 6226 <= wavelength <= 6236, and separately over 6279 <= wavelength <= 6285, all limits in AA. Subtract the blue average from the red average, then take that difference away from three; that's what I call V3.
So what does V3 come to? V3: 4.7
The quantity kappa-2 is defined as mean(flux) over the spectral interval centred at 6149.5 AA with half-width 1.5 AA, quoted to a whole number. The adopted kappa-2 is 38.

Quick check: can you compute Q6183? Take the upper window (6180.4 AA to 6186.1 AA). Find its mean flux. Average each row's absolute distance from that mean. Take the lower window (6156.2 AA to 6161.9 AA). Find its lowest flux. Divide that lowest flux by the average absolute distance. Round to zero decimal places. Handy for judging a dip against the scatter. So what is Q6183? 12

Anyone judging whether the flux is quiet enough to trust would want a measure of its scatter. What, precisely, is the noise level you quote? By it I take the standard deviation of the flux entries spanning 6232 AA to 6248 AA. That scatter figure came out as 1.8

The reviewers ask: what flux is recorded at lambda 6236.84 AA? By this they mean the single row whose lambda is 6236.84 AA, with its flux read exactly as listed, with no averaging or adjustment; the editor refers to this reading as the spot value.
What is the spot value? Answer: 32.5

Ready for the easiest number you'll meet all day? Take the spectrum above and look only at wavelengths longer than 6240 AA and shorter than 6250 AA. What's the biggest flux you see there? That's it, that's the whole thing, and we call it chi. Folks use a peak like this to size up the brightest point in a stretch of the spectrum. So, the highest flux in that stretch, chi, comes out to 35.4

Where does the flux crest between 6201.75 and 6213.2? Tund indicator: 6208.18 AA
